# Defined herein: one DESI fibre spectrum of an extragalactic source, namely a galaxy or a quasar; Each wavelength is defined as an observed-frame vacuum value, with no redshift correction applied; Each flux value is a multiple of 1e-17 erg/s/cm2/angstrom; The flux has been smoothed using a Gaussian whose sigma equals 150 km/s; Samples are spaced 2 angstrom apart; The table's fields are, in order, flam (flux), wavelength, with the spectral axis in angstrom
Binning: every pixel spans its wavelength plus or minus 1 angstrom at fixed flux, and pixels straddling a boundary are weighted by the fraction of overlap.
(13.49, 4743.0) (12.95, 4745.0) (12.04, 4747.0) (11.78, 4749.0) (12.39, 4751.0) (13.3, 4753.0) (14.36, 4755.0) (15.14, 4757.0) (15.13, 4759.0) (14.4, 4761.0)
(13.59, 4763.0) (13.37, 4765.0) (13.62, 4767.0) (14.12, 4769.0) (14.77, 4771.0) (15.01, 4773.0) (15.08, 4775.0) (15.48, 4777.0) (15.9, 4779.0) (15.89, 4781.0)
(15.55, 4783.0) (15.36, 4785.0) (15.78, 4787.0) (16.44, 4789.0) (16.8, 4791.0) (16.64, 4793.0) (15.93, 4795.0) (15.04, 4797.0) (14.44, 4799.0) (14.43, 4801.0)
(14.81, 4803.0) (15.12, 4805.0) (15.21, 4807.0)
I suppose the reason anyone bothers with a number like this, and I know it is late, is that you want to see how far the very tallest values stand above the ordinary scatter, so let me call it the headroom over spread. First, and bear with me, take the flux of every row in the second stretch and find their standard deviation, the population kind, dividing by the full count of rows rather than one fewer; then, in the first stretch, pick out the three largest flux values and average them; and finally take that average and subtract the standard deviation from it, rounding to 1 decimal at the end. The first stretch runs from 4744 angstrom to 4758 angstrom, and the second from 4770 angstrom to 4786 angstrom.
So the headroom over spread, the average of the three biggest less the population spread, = 13.9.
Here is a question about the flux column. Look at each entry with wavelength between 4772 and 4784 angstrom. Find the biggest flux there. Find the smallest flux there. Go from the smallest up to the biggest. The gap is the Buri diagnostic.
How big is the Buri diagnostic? 0.89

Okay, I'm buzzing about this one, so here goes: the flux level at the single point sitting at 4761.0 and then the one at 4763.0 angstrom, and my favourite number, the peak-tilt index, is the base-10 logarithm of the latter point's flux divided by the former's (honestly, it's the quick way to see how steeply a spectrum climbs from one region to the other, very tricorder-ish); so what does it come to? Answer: -0.025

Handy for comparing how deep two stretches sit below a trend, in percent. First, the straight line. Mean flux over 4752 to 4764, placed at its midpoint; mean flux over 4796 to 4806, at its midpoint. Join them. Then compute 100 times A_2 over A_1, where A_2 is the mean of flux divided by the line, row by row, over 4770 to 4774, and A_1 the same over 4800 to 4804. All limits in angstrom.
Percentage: 104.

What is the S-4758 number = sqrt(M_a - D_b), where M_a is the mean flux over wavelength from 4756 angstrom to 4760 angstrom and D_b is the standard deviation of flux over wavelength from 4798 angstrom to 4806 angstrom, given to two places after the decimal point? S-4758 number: 3.85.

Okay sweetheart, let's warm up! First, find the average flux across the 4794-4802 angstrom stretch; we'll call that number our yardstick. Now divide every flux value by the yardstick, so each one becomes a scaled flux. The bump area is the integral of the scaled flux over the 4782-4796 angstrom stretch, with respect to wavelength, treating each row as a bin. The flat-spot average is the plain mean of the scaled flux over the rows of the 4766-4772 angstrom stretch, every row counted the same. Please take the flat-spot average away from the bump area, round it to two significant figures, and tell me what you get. 14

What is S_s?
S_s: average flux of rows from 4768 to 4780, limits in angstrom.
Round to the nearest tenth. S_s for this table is 15.1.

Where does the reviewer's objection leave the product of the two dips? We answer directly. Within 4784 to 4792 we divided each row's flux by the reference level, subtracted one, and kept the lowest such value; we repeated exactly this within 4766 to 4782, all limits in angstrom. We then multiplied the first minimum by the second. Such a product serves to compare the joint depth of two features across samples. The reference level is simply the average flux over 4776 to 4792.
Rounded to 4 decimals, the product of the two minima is 0.0049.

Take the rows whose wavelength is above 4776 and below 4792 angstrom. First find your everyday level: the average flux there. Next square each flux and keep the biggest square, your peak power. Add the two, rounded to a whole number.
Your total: 298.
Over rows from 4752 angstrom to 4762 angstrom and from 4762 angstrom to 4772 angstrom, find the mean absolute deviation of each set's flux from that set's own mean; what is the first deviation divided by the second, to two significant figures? 1.2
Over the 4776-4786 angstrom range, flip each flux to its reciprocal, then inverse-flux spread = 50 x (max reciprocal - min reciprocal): 0.11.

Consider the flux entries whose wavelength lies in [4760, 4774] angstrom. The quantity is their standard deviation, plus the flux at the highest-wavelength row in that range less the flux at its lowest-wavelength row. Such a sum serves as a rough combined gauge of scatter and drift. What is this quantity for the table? 1.2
